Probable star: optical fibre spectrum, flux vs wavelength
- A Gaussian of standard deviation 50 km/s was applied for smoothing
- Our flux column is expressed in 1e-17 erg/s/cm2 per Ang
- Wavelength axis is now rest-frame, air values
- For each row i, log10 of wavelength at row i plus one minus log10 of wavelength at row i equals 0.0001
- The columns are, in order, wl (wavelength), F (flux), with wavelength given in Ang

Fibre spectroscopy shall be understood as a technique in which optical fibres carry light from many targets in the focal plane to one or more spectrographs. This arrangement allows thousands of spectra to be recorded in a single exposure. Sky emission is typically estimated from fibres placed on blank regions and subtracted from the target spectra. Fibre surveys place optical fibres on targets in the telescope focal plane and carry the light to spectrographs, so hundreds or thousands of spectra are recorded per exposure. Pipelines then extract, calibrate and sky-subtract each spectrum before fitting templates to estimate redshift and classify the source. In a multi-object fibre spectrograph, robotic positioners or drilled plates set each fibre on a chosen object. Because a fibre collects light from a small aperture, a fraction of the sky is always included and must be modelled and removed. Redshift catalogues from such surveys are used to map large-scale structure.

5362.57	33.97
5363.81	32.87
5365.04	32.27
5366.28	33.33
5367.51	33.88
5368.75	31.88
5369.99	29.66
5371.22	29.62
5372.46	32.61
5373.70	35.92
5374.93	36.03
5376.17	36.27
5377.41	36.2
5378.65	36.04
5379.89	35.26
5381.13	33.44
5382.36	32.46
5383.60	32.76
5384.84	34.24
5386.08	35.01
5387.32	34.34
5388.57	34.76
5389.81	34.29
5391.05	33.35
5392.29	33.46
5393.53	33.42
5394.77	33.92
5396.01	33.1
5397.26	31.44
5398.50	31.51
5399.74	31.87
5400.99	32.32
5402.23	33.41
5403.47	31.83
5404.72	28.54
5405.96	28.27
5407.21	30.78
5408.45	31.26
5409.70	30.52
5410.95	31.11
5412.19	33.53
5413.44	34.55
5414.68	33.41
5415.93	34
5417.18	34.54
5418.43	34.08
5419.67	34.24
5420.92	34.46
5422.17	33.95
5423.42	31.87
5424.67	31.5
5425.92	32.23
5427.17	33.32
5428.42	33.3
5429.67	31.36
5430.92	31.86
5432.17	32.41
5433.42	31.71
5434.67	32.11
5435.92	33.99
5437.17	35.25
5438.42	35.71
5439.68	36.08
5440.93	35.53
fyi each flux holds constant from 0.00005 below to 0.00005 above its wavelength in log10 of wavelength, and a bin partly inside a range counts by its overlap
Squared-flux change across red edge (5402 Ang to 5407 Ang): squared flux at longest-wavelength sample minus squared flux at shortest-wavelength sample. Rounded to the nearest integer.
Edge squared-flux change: -317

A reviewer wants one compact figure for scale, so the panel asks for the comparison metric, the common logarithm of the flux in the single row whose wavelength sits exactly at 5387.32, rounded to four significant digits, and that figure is 1.536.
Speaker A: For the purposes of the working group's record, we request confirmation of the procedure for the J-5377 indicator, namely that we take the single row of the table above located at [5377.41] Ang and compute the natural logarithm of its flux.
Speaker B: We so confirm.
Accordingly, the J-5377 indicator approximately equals 3.59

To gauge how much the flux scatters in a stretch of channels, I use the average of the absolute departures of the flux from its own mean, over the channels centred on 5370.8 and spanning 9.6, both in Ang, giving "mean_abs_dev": 1.9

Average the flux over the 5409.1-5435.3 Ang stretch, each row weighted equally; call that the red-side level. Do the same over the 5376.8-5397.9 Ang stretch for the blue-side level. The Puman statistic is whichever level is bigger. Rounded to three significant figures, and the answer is 34.0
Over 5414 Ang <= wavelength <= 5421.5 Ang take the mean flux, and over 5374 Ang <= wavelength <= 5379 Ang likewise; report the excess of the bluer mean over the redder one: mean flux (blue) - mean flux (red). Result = 2.0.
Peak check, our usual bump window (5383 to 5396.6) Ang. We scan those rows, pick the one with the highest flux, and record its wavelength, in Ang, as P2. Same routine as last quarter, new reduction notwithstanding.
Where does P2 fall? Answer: 5386.08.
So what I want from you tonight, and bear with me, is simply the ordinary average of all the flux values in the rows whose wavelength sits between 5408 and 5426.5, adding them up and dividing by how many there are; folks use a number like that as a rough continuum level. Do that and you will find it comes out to 33.0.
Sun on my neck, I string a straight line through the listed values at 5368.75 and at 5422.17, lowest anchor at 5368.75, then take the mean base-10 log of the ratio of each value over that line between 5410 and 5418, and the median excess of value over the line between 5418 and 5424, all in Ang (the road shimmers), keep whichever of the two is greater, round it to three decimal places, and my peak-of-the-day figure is 0.275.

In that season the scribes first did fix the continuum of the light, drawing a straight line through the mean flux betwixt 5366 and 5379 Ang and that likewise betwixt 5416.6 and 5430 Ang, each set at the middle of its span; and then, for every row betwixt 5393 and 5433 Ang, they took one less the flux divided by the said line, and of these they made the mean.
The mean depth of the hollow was 0.026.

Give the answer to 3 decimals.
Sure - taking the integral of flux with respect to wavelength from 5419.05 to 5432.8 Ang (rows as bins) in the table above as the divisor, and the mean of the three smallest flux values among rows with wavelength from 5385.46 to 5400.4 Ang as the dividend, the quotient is 0.070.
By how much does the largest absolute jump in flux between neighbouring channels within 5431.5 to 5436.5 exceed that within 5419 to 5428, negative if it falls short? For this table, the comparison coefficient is -0.2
